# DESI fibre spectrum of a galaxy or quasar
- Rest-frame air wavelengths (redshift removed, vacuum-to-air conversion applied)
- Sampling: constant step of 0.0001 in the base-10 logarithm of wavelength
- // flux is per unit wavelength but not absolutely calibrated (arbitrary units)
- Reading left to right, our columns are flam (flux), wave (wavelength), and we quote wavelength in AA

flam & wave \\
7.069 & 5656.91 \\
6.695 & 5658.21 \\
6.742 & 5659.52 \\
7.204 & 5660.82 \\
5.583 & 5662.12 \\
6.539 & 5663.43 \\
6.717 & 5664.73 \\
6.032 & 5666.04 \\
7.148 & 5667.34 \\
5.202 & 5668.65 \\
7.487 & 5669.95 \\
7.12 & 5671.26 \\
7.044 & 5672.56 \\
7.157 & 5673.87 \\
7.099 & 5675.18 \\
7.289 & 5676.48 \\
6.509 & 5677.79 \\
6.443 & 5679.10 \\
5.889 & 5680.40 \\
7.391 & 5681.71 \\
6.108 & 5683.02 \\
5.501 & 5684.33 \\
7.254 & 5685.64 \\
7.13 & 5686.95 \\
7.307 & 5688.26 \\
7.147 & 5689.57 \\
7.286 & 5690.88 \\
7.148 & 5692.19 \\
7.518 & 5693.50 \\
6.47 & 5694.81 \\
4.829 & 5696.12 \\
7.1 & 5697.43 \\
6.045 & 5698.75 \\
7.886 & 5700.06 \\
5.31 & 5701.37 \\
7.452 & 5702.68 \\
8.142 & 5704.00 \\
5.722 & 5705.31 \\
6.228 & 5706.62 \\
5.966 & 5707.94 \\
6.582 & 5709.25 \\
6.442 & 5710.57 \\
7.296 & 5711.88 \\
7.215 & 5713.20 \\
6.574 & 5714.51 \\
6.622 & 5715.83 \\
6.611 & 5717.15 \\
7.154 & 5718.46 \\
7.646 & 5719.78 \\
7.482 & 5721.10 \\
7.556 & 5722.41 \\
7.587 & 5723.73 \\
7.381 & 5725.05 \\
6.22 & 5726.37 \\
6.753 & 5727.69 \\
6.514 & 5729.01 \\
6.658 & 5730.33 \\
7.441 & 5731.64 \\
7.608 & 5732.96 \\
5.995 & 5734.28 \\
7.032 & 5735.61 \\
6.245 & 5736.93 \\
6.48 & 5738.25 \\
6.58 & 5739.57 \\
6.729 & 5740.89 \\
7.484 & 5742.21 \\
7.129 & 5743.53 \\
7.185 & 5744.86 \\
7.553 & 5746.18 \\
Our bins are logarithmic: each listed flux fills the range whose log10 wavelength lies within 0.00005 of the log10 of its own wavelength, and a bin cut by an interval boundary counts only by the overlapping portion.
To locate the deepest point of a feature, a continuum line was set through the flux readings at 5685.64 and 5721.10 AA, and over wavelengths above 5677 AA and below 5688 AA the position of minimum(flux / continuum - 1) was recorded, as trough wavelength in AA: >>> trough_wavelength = 5684.33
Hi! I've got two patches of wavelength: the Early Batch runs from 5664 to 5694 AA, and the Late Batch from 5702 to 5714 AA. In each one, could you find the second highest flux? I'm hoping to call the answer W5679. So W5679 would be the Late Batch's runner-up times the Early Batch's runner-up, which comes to 55.8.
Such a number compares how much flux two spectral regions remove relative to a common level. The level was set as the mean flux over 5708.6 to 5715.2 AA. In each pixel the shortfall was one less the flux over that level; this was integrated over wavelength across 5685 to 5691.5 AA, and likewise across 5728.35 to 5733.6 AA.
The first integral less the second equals -0.21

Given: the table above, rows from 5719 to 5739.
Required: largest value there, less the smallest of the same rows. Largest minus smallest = 1.7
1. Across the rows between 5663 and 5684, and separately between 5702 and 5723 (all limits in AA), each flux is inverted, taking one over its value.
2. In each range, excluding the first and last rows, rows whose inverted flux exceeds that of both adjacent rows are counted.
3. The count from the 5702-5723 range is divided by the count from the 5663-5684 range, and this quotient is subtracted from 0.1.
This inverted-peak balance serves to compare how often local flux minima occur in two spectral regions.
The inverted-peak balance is -1.10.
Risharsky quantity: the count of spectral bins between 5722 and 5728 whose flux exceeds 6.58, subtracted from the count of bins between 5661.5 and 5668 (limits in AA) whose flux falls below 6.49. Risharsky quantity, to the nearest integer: -2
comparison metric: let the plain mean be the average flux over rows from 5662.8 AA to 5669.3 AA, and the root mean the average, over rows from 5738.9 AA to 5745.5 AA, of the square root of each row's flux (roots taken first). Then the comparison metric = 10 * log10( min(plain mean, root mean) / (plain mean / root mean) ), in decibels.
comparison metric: 0.4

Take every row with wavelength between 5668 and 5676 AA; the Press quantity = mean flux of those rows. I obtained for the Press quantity 6.9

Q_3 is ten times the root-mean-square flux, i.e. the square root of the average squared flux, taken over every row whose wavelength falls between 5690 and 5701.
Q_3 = 68.5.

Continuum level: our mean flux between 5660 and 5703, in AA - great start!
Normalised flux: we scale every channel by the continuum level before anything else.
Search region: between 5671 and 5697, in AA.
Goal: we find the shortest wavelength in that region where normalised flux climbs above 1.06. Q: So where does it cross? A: 5671.26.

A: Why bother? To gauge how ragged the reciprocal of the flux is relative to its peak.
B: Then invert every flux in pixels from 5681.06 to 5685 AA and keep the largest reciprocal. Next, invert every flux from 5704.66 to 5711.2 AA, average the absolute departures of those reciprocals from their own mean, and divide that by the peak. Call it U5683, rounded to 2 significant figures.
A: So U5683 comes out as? 0.040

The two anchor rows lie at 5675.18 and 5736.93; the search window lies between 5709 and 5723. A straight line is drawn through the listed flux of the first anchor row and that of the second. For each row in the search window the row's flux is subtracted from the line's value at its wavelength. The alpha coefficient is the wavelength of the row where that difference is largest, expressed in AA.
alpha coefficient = 5710.57 AA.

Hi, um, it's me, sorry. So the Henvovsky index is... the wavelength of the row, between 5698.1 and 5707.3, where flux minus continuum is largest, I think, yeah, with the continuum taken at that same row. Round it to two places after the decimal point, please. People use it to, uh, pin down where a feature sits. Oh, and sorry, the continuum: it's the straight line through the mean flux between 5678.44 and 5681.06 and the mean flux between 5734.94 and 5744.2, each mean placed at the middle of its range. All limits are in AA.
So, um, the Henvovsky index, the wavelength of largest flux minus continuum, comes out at 5704.00 AA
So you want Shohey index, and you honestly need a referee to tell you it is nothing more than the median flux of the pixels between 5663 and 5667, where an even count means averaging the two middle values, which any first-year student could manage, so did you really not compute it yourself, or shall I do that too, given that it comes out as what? 6.5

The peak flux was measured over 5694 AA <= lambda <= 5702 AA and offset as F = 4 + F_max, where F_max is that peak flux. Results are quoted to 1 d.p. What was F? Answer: 11.9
